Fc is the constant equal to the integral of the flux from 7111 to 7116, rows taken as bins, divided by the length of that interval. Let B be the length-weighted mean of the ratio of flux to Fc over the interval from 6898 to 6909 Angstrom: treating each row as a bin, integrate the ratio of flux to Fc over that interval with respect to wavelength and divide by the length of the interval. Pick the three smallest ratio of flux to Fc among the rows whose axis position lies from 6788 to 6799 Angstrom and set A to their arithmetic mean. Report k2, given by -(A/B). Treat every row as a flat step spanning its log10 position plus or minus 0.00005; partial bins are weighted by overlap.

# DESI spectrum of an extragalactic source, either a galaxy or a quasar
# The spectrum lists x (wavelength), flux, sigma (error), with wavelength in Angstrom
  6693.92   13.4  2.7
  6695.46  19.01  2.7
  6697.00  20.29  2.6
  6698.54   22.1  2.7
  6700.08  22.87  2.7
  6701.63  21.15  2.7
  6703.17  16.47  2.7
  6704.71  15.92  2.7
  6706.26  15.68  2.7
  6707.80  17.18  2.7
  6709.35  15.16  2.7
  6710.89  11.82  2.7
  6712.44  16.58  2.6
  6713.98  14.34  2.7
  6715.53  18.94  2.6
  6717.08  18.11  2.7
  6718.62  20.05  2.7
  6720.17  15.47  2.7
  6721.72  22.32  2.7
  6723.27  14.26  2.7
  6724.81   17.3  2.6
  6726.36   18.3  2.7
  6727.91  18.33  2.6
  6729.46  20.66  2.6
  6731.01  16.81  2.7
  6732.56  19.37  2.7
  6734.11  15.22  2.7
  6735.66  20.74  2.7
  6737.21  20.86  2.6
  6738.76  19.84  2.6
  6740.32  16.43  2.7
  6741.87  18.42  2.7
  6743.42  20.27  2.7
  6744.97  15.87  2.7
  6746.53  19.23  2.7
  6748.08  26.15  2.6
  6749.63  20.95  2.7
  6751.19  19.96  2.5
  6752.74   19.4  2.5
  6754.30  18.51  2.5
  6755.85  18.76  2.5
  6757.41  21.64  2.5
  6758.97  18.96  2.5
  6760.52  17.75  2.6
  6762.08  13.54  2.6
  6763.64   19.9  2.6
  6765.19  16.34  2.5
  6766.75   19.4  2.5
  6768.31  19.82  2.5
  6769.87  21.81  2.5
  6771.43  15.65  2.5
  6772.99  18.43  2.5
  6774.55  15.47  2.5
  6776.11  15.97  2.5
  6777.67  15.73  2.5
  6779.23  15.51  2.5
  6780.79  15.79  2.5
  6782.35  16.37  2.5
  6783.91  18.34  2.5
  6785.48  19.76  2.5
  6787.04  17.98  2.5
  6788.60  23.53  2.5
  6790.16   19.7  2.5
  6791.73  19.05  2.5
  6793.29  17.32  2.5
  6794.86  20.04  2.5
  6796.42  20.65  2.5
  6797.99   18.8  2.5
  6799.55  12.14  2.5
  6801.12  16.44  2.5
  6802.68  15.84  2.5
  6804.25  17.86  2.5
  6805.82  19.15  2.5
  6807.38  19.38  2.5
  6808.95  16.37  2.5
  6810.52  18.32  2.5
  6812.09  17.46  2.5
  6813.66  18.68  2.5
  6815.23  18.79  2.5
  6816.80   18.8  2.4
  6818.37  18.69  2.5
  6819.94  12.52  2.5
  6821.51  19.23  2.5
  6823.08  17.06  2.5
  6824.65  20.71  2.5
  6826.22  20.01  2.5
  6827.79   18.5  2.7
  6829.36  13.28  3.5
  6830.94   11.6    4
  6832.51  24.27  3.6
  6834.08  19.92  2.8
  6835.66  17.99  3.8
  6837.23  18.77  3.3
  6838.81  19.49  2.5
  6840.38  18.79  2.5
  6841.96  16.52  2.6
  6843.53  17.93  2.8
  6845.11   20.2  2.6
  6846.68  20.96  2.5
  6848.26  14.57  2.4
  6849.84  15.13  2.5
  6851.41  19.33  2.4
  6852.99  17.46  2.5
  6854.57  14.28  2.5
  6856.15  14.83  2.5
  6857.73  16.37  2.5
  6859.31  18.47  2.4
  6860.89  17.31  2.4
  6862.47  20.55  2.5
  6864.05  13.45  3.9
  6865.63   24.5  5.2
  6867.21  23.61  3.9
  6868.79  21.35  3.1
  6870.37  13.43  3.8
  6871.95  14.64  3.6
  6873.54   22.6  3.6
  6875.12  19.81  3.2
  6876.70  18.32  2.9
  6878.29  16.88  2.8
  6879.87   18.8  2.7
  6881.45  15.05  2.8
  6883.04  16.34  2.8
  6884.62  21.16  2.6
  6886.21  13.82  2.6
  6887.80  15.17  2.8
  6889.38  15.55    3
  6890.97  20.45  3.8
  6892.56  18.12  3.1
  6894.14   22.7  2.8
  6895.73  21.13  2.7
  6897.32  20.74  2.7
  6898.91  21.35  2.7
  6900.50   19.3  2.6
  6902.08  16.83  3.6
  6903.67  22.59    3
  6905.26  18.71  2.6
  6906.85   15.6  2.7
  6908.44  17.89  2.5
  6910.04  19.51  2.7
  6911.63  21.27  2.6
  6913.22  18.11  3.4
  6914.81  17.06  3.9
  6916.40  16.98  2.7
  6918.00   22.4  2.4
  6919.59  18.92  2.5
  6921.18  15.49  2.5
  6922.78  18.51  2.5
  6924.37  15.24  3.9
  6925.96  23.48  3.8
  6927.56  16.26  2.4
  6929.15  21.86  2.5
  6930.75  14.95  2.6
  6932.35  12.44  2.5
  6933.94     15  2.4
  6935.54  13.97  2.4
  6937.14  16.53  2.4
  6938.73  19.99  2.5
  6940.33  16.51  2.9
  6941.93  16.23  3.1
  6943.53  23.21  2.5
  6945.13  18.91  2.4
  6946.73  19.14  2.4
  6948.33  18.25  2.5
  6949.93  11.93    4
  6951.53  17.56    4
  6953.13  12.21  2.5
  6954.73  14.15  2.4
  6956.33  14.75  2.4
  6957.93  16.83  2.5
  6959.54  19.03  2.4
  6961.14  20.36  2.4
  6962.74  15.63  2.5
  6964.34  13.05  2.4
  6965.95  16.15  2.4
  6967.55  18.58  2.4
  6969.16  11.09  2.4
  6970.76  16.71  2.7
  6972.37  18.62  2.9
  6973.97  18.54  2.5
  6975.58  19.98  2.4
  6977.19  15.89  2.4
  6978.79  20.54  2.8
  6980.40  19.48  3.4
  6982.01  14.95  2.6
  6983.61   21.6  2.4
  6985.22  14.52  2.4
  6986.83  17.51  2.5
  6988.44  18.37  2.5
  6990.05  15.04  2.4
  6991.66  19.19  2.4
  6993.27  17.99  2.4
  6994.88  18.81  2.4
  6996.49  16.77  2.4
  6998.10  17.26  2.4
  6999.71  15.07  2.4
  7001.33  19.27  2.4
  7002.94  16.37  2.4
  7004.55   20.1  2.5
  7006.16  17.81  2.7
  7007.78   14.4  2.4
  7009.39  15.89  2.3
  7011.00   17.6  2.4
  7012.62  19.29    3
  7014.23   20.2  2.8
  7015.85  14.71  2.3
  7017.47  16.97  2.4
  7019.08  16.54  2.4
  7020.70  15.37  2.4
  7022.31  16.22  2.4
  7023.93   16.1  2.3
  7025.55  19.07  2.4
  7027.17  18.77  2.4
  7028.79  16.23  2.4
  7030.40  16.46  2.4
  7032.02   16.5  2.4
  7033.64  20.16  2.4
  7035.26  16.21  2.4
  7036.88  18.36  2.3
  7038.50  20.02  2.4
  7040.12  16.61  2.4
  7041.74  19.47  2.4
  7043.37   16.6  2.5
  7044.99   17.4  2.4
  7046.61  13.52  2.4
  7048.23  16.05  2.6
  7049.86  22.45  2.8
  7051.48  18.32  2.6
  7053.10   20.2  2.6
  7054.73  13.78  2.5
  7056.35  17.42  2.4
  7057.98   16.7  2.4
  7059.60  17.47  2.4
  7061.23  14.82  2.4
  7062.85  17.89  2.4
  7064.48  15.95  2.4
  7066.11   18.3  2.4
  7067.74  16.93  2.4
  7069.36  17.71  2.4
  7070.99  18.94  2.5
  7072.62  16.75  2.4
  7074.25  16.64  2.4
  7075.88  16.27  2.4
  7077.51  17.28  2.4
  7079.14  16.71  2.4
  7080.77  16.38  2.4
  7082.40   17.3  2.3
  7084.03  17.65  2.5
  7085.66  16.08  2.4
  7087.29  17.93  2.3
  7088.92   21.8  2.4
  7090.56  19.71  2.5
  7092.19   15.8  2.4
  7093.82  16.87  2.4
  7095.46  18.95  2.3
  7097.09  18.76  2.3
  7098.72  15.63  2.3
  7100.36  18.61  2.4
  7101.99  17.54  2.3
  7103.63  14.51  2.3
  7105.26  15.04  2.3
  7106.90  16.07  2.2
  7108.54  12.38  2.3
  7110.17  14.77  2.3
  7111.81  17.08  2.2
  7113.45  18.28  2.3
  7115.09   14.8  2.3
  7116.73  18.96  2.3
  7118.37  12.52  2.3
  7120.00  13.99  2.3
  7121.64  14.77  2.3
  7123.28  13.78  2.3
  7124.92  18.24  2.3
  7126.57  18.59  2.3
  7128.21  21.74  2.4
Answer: -0.97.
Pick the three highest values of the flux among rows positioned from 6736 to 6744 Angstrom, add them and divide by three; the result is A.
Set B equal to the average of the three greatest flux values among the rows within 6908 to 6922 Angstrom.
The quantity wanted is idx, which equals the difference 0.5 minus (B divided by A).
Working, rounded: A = 20.3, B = 21.1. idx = -0.54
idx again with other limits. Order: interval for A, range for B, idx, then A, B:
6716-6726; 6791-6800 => -0.49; 20.2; 19.9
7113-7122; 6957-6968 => -0.61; 17.3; 19.3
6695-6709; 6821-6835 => -0.48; 22.0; 21.7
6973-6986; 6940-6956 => -0.49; 20.7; 20.4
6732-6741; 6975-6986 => -0.51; 20.5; 20.7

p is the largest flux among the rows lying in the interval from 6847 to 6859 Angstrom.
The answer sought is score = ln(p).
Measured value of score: 2.96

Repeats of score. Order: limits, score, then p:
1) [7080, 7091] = 3.08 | 21.8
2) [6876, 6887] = 3.05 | 21.16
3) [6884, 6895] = 3.12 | 22.7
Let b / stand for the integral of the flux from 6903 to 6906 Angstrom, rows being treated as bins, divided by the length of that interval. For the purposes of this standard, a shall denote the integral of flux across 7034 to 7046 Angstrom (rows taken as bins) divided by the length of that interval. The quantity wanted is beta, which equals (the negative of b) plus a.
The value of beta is -2.8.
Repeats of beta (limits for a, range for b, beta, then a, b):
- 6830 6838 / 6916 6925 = 0.4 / 18.4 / 18.0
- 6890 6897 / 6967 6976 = 3.4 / 20.5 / 17.1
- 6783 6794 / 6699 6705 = -0.2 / 19.4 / 19.5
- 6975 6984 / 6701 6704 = -0.1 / 18.6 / 18.7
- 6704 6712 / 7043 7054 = -2.6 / 15.2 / 17.8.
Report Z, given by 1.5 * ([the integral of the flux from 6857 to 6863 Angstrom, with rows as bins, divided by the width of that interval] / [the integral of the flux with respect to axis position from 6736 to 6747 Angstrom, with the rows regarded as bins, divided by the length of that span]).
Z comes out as 1.45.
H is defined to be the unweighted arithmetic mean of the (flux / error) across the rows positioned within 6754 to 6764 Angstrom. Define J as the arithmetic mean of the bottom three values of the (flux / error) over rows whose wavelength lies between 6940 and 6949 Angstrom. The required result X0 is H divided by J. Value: 1.20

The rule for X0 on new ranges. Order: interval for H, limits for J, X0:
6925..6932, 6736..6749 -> 1.10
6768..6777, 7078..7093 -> 1.07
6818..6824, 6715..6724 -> 1.14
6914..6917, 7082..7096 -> 0.79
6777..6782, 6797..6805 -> 1.06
